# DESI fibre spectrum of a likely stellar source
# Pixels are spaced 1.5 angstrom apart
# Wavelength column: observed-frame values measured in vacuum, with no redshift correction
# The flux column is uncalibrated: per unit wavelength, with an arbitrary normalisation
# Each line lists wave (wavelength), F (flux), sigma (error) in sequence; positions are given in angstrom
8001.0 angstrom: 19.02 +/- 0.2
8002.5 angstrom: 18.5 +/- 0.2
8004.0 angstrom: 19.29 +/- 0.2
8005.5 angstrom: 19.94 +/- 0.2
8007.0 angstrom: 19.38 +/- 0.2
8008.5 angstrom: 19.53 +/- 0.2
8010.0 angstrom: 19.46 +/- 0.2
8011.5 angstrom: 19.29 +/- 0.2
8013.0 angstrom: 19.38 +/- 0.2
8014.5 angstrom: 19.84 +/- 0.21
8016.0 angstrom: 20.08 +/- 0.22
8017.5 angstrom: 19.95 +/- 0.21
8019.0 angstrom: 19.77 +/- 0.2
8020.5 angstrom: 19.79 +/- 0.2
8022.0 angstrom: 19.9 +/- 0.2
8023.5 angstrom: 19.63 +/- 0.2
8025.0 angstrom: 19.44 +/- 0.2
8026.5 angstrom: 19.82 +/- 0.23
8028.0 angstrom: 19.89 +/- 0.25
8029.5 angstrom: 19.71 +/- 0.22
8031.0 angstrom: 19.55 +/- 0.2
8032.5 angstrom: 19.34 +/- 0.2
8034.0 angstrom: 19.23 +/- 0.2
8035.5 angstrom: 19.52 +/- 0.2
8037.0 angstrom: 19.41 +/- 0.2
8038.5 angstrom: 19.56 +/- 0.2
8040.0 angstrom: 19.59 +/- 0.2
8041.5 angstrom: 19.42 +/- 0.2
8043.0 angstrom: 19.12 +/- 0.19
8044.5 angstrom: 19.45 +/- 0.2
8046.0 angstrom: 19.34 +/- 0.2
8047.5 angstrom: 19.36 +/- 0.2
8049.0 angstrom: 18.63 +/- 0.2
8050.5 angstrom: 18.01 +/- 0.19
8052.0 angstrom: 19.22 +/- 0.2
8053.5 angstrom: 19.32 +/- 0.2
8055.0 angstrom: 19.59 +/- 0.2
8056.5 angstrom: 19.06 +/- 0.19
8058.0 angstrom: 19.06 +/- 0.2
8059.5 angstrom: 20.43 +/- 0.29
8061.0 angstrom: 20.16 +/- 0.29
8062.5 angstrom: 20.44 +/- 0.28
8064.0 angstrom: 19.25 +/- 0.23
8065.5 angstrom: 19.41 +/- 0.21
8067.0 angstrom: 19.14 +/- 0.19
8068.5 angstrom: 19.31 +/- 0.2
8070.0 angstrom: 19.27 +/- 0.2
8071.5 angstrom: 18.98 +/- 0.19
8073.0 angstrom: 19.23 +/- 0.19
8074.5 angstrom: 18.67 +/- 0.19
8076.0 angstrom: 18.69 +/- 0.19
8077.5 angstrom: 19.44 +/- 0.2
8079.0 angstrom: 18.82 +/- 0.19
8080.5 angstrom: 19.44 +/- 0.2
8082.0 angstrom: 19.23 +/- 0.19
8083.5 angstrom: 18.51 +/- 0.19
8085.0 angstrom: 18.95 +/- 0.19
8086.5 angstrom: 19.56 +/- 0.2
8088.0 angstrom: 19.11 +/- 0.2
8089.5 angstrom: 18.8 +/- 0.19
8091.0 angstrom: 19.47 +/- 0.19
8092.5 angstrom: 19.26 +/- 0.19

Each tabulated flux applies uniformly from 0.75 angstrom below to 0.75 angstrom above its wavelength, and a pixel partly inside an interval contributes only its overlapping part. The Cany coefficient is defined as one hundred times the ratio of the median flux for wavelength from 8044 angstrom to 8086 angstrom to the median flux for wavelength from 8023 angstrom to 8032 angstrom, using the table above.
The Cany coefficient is 98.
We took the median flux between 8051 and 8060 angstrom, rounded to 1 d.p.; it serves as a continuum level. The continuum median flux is 19.3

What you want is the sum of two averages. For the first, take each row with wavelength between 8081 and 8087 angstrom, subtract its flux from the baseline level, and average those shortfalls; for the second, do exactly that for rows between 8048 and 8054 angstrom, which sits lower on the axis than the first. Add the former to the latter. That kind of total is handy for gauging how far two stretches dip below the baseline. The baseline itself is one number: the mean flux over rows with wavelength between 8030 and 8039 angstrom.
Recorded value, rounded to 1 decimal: 1.0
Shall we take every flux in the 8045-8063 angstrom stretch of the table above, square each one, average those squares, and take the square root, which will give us 19.4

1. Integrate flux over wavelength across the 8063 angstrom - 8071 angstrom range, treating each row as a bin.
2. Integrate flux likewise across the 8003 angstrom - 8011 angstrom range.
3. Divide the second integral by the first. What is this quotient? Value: 1.01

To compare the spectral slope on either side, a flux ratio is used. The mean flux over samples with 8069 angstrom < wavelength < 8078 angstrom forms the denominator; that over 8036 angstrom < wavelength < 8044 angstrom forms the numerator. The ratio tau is 1.02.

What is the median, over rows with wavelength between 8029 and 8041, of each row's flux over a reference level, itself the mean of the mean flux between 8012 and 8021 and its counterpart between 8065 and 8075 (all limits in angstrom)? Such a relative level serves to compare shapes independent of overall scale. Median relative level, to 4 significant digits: 1.003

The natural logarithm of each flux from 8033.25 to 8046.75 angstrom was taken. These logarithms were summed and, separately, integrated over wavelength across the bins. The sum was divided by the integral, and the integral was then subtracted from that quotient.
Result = -39.37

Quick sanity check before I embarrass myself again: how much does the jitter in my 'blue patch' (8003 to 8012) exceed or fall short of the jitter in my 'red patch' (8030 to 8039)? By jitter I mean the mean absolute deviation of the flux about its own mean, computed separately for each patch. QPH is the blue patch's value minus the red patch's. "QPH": 0.061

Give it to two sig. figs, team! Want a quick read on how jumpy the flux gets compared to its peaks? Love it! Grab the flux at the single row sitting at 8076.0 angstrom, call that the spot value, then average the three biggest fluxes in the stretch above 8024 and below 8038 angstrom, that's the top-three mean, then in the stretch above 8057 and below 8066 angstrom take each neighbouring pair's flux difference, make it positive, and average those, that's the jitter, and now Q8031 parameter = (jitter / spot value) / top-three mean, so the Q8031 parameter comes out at 0.0018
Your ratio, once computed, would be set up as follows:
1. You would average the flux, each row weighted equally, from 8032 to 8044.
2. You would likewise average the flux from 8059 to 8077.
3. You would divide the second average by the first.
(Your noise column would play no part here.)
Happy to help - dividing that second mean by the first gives 1.00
